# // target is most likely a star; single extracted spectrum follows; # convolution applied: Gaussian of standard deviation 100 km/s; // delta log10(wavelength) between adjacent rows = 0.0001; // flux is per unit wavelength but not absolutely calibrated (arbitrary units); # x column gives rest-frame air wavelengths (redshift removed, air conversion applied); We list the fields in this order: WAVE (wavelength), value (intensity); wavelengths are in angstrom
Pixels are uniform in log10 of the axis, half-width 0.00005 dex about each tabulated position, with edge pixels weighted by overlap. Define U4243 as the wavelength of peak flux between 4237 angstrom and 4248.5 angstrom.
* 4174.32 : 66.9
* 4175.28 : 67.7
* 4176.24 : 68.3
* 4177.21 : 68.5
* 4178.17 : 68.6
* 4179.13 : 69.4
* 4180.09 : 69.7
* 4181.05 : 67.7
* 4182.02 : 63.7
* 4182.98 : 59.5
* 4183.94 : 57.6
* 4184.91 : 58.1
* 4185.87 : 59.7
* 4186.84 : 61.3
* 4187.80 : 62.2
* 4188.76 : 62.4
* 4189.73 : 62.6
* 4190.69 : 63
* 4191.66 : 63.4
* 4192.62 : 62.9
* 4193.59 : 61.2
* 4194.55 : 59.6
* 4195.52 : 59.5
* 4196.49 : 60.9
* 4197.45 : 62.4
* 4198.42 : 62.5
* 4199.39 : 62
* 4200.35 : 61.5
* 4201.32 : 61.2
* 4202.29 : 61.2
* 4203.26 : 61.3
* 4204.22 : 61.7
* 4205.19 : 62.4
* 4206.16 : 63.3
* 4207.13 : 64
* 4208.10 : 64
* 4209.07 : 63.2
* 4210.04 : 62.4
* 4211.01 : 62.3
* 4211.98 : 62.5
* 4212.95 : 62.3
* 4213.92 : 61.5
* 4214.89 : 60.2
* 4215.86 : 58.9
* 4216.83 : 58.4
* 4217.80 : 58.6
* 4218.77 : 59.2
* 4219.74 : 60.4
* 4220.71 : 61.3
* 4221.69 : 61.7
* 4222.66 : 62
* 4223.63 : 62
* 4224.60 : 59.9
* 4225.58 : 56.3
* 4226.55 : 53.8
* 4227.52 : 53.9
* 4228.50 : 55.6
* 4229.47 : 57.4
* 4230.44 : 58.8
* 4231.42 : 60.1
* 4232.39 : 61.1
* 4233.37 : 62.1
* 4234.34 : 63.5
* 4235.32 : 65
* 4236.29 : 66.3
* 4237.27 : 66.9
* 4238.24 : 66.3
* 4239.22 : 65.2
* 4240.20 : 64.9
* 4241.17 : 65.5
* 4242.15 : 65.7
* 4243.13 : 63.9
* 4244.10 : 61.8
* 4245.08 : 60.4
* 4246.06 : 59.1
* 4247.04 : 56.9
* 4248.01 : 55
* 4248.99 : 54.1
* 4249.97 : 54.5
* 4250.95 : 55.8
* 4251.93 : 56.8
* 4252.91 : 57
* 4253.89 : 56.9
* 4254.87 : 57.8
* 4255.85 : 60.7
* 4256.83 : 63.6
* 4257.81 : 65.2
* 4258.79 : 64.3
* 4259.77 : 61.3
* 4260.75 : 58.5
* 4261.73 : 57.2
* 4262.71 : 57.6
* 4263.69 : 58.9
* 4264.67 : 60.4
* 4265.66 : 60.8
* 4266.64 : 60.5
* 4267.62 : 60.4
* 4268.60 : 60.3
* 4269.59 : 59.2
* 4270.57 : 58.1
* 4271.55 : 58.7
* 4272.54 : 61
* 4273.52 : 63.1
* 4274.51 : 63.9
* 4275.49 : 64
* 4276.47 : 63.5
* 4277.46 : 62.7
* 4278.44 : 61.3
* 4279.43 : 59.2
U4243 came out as 4237.27 angstrom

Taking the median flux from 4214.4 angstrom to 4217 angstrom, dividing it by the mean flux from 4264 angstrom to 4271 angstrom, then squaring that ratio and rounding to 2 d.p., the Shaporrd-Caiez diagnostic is 0.97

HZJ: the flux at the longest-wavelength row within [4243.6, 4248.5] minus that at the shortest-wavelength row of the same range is -6.8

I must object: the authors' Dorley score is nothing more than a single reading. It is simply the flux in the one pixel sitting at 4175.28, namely 67.7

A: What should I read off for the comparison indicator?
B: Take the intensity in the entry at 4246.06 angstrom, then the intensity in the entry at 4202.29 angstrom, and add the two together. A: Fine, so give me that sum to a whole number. 120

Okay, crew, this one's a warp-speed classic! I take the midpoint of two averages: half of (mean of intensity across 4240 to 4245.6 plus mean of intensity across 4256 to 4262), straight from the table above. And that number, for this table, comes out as 62.7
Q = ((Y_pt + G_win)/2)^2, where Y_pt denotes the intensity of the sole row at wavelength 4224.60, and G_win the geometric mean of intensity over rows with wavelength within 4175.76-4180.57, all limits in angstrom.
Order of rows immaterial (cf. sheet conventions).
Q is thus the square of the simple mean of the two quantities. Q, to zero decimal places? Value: 4147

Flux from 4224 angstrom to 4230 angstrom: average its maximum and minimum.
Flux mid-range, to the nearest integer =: 57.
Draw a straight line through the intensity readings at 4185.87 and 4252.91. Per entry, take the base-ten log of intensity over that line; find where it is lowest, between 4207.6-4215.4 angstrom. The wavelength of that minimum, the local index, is 4214.89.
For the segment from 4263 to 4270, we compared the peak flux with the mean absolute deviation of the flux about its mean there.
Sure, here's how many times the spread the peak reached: 104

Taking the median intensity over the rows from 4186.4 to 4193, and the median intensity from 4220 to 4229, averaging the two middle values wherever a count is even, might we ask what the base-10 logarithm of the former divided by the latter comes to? 0.019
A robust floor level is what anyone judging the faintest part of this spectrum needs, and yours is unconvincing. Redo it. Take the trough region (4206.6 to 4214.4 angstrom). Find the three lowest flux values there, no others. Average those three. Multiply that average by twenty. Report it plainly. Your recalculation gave 1241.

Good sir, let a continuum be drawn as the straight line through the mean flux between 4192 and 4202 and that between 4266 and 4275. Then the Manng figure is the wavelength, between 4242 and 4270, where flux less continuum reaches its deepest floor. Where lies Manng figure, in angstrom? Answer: 4248.99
